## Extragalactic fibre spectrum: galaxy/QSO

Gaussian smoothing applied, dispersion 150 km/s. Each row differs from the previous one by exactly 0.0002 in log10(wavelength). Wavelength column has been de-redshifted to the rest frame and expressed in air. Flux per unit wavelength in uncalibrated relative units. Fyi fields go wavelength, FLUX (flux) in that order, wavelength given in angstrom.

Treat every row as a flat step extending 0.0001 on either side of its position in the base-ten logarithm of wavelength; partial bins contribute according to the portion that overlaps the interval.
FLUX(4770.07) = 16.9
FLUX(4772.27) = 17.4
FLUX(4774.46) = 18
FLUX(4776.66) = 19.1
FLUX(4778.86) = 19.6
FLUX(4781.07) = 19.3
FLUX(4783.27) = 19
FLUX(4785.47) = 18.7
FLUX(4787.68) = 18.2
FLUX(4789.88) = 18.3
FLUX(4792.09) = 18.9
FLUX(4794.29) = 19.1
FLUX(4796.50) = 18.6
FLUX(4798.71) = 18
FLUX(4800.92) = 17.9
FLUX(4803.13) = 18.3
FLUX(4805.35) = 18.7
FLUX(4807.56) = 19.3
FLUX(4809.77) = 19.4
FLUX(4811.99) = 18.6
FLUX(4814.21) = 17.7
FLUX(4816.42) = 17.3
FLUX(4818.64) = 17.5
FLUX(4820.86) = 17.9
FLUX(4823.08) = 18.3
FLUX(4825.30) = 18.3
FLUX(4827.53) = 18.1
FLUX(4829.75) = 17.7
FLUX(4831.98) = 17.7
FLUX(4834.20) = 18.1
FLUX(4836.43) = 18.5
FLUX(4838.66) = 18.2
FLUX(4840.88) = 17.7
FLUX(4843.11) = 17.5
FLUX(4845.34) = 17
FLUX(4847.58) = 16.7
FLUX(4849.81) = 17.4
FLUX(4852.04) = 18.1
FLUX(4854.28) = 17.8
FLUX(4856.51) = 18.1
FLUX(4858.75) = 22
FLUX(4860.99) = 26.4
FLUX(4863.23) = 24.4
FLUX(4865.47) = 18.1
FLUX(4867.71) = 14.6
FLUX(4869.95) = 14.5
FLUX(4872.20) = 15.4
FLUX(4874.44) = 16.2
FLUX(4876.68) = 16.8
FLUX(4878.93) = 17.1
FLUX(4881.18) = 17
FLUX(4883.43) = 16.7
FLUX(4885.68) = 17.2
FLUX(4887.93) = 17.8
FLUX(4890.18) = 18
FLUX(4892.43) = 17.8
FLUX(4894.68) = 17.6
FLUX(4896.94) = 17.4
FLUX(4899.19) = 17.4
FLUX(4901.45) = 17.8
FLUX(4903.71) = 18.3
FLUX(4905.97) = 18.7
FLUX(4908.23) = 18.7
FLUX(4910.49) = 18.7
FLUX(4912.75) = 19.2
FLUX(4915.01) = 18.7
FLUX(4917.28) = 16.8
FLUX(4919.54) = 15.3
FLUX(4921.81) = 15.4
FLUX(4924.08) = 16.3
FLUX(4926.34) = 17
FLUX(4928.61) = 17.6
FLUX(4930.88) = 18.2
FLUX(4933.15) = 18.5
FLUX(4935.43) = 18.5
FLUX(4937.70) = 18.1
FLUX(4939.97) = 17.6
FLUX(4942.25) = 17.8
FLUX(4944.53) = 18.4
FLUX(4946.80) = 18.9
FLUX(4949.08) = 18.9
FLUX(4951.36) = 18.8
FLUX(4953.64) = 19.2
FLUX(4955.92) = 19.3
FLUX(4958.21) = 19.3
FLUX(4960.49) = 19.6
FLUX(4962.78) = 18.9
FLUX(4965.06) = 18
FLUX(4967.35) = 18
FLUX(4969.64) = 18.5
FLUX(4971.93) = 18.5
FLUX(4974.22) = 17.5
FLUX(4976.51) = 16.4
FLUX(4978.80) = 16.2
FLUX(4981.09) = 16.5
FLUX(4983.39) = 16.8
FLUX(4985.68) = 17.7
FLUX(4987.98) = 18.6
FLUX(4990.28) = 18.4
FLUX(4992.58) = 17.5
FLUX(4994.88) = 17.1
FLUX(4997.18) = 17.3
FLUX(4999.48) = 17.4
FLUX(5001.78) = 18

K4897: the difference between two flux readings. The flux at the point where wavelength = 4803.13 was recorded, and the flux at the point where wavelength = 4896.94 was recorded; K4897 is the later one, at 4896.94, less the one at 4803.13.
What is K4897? -0.9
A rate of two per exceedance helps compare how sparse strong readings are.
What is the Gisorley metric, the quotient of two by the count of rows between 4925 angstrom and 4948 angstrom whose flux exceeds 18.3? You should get 0.5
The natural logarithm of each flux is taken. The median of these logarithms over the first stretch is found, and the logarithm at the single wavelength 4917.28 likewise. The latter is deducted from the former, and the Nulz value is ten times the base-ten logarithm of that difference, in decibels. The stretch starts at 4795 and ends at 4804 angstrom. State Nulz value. -11.1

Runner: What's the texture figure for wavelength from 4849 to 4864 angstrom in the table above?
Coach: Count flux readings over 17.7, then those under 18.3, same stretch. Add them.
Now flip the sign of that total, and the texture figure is -10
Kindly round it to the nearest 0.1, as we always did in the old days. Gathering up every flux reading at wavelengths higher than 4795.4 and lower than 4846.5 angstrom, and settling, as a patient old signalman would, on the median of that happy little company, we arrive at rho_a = 18.1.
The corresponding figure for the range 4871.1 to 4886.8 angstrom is 16.8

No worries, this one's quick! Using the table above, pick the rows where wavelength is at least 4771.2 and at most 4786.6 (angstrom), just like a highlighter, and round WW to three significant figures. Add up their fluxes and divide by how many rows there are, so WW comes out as 18.7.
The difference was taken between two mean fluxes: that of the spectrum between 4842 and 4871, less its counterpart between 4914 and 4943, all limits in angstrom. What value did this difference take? 1.3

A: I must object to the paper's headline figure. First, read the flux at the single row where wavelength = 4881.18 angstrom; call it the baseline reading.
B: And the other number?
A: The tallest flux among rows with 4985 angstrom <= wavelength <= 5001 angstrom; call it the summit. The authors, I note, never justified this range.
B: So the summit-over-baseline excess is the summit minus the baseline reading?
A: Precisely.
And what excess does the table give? 1.6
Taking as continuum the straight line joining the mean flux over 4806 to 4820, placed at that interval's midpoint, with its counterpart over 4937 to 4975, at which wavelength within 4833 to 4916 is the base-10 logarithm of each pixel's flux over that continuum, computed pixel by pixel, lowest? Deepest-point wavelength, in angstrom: 4869.95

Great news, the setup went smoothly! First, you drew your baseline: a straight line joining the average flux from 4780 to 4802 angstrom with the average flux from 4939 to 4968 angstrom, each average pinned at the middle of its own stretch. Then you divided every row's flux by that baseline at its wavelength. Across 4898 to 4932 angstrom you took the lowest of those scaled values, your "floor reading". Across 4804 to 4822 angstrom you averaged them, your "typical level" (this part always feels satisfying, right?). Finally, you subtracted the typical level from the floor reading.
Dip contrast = -0.16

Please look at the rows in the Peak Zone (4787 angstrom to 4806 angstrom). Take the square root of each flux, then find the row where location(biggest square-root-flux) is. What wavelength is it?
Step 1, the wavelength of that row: 4794.29 angstrom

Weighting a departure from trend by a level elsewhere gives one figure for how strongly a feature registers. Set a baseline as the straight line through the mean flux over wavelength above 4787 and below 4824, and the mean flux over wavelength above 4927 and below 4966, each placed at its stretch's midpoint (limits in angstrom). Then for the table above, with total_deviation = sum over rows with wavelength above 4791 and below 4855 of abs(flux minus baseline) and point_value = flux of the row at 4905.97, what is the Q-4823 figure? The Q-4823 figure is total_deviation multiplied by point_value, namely 322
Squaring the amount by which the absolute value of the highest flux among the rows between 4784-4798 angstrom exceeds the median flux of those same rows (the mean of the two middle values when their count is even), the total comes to 0.20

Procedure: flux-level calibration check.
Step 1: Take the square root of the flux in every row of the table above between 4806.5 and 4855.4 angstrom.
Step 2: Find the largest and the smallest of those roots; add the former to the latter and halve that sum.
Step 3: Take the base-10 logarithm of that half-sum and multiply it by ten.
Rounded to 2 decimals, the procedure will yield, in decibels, 6.28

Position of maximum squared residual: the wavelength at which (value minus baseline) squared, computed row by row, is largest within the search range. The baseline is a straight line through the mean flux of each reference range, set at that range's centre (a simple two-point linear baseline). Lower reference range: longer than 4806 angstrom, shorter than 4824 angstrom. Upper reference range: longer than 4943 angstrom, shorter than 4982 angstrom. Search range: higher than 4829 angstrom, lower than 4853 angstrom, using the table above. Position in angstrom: 4847.58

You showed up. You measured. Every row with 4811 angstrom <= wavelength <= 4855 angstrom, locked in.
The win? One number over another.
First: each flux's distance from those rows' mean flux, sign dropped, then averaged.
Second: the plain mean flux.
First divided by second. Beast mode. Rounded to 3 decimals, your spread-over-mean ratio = 0.022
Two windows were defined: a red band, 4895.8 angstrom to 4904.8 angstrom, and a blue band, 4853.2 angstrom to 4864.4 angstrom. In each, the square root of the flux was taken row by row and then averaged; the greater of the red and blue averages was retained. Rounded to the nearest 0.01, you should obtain 4.65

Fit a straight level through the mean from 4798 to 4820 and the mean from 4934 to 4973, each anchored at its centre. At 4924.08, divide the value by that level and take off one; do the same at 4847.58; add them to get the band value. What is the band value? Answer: -0.21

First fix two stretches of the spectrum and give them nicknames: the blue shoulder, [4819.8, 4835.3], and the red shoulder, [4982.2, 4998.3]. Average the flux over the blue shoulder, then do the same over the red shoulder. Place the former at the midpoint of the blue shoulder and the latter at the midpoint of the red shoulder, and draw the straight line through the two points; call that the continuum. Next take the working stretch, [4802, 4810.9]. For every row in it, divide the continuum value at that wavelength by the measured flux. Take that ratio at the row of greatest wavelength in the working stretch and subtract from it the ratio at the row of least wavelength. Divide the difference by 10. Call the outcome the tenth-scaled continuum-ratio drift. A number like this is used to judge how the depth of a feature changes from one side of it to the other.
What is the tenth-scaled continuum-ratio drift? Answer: -0.0057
